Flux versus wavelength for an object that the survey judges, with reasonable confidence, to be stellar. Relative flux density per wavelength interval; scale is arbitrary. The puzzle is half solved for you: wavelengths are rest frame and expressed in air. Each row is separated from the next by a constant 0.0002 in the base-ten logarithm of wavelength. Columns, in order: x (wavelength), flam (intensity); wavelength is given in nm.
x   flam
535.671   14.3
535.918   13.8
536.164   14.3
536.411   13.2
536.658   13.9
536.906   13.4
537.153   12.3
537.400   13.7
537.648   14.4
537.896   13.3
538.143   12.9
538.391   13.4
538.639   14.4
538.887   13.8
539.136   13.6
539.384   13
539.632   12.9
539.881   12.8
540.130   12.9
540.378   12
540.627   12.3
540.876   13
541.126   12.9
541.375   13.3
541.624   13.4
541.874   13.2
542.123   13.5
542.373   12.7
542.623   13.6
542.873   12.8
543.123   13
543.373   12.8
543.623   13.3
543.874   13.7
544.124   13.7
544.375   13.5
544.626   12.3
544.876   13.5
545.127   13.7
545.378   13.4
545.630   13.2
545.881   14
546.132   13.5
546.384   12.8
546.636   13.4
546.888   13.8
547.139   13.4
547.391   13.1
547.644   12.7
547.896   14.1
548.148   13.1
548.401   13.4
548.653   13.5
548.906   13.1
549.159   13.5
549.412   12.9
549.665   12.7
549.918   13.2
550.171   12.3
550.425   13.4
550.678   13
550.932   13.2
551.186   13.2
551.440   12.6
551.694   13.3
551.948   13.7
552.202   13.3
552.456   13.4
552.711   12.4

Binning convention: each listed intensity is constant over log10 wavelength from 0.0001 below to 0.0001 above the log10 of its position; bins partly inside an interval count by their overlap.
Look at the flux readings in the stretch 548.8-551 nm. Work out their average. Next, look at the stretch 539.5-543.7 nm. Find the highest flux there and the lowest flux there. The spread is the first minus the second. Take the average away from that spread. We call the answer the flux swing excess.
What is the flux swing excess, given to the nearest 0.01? -11.43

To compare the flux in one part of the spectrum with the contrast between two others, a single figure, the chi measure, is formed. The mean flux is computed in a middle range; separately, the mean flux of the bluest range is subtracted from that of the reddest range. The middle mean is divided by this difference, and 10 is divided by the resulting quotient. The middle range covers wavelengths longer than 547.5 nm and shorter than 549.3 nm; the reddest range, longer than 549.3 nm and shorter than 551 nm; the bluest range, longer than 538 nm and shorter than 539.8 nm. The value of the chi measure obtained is -0.35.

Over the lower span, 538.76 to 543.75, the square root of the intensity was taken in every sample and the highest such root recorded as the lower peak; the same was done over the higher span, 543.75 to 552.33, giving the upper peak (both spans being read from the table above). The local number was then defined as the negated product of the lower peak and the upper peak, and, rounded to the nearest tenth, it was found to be -13.9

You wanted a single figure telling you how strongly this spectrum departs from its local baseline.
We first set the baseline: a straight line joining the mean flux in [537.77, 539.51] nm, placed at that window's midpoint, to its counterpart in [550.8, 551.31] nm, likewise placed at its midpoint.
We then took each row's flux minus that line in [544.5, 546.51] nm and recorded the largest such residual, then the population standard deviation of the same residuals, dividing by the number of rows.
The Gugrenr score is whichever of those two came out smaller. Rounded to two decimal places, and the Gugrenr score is 0.50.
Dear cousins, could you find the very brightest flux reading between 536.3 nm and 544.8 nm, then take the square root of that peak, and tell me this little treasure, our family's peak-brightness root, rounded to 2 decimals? 3.79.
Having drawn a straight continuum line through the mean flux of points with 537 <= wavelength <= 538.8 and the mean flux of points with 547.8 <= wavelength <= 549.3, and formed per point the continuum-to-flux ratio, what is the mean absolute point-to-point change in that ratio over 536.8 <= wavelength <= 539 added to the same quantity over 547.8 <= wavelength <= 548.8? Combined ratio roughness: 0.098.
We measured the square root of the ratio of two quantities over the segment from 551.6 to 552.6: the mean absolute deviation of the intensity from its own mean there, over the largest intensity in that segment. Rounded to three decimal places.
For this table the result 0.100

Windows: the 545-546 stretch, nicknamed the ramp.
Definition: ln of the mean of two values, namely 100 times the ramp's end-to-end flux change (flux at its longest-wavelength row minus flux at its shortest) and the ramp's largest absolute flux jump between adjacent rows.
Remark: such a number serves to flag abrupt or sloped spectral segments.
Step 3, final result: 2.7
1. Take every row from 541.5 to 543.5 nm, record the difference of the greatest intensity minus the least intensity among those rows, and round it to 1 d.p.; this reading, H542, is 0.9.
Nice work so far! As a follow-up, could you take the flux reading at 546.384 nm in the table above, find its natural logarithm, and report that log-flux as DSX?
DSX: 2.549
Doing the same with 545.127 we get 2.617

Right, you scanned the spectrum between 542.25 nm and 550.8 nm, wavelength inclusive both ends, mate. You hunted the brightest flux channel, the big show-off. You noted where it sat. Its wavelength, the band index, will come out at 547.896 nm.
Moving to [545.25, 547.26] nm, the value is 545.881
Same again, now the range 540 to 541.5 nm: 541.375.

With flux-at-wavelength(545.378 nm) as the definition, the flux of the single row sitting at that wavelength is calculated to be 13.4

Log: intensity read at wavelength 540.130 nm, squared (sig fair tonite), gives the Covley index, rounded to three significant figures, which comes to 166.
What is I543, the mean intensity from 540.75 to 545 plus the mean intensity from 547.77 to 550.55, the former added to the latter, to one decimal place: 26.4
